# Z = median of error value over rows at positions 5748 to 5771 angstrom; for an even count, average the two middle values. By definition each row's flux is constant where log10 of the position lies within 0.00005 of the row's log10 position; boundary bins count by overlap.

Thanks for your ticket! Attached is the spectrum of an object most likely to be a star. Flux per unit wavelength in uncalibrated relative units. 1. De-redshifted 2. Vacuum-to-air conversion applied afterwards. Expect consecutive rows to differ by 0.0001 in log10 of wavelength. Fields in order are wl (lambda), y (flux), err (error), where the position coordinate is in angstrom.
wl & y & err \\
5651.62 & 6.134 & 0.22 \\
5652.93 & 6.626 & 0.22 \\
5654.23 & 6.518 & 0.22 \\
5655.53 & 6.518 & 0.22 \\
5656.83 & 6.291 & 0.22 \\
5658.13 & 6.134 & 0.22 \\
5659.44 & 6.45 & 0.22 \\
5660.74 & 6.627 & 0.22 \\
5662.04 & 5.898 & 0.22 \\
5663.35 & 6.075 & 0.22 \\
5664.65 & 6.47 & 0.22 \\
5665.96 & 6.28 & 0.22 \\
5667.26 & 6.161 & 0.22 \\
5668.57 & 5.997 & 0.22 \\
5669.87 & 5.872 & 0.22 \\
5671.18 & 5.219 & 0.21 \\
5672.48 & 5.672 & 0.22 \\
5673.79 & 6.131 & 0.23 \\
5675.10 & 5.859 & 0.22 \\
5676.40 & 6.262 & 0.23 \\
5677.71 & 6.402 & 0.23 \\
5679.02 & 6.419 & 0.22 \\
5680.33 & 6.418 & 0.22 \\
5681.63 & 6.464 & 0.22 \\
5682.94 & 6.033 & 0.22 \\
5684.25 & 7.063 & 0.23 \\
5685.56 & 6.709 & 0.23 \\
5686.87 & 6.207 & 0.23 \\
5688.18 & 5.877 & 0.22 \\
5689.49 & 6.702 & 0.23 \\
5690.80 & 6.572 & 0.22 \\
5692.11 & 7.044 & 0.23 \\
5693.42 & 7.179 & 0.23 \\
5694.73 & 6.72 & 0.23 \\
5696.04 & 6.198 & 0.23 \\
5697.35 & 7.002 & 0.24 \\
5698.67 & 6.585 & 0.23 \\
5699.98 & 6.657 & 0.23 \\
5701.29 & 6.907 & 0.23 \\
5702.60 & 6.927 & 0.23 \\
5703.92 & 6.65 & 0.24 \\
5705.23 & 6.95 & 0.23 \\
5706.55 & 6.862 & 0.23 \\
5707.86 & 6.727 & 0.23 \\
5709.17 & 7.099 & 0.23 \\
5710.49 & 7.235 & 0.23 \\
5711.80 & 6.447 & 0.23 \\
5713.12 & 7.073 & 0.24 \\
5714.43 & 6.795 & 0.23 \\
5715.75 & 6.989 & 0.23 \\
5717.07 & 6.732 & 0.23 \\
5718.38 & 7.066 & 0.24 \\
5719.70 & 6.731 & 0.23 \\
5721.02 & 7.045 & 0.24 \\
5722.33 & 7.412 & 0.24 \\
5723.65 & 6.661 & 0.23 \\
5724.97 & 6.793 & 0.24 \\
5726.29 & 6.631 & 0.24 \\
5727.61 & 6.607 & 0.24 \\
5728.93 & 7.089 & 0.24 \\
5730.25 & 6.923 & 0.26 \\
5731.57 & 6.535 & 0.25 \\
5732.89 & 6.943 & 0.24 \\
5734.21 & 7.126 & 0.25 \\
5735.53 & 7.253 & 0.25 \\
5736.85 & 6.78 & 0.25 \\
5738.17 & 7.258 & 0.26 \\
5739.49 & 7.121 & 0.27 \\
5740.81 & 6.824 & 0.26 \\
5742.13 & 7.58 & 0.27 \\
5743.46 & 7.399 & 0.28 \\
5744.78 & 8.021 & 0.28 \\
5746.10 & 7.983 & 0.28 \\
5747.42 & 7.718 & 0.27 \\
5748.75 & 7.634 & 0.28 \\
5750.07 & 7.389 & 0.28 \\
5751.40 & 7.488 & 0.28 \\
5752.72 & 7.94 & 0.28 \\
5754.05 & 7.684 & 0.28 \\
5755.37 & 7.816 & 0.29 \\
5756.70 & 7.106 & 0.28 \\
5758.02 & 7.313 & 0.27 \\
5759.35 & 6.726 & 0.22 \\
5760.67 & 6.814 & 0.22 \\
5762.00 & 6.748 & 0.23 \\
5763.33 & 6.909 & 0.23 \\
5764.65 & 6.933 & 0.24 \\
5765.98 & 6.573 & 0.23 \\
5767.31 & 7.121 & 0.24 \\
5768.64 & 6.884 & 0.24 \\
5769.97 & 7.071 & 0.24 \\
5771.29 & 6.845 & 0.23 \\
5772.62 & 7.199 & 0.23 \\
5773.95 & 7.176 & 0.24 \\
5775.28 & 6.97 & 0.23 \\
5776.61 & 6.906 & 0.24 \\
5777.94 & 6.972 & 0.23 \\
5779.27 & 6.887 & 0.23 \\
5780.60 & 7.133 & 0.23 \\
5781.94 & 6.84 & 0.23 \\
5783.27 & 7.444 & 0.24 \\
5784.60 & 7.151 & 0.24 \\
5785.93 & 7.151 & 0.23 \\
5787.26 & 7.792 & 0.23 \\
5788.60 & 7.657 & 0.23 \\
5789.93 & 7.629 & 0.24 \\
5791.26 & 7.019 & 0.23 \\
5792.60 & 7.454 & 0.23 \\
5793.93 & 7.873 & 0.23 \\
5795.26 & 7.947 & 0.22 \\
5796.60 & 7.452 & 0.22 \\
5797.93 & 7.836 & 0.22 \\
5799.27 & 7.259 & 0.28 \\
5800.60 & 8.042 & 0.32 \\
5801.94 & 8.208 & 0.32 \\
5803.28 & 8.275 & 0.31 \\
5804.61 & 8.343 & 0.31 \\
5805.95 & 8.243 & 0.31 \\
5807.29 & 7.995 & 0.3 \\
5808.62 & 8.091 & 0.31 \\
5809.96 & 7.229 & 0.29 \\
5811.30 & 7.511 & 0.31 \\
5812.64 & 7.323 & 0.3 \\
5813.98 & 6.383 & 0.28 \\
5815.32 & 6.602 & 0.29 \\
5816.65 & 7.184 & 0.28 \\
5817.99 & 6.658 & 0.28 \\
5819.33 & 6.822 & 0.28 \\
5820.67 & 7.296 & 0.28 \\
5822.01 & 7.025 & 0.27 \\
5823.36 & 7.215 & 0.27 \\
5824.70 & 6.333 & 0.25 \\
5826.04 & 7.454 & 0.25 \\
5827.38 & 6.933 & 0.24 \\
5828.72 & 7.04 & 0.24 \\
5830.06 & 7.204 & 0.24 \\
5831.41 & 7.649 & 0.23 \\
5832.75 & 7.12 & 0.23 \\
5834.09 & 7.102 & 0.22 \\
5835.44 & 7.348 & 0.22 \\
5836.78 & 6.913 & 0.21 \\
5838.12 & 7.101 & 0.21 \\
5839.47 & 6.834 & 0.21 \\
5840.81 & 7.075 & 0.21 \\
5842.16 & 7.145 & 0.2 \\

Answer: 0.240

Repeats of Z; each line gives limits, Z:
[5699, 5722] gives 0.230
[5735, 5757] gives 0.280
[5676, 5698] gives 0.230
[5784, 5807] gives 0.230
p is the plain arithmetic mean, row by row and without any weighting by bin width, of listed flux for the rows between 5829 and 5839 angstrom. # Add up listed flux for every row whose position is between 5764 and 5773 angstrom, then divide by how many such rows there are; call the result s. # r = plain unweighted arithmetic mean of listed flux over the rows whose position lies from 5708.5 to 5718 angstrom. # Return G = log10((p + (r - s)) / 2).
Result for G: 0.554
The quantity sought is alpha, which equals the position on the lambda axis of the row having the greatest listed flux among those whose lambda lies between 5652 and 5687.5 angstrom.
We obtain 5684.25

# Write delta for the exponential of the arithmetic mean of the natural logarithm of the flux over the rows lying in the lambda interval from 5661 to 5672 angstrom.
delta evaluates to 6.0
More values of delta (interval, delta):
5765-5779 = 7.0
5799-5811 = 8.0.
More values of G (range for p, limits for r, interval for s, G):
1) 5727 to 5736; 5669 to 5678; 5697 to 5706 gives 0.479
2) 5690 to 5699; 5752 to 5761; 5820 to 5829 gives 0.548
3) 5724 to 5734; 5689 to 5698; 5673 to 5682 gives 0.561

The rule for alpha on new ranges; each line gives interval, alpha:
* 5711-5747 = 5744.78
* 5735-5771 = 5744.78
